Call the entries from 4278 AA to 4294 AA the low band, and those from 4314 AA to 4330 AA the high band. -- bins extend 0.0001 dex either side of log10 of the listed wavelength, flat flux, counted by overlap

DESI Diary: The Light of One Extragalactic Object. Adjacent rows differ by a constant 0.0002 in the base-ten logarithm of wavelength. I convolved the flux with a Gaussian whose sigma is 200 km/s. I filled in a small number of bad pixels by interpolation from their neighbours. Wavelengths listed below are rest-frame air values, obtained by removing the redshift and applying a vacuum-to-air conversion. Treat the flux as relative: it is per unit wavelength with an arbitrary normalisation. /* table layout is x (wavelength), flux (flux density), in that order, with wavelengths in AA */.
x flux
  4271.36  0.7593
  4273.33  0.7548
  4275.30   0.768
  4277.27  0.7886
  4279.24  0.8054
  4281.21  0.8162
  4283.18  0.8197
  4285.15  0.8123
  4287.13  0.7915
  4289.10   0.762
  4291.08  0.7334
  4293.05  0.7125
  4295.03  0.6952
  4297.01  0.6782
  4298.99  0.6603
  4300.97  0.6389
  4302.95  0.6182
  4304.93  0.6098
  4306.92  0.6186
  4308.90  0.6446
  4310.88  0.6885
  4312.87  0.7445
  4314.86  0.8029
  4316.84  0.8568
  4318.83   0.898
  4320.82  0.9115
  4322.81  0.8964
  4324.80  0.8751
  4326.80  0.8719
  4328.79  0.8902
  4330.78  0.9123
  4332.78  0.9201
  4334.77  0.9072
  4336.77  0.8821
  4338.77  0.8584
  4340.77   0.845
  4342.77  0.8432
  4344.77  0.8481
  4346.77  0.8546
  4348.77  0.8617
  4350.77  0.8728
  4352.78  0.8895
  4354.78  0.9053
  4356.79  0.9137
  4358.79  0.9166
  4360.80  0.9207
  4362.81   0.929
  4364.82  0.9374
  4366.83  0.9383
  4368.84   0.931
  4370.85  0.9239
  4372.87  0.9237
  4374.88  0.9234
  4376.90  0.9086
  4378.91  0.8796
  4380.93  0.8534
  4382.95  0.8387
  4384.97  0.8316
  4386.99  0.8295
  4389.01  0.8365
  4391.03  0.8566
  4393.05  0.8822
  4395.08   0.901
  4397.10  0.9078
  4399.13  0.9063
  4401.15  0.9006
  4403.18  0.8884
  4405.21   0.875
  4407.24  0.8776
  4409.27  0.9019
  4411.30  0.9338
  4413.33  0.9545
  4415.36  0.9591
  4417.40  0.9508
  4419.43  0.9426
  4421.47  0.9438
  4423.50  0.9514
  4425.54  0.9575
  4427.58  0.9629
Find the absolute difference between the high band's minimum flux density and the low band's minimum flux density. 0.090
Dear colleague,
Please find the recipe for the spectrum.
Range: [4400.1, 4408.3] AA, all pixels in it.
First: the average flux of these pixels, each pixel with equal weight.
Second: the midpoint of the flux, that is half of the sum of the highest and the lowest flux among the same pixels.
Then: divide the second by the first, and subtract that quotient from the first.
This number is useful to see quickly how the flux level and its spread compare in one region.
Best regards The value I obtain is -0.117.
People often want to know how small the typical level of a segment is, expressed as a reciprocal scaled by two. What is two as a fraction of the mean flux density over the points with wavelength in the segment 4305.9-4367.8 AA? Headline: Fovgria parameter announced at 2.33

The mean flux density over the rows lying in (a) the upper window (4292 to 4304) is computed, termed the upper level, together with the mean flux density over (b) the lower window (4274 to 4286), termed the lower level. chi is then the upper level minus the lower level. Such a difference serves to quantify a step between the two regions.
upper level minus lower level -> -0.13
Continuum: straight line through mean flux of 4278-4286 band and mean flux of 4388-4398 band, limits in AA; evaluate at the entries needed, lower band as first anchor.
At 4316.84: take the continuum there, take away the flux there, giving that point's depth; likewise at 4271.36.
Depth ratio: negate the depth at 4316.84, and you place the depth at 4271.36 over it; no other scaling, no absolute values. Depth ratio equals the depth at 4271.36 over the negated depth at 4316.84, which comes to 2.0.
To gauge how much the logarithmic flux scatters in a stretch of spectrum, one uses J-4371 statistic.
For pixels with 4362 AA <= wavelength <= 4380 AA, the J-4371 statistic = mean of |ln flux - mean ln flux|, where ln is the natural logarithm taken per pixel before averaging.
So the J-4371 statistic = 0.0135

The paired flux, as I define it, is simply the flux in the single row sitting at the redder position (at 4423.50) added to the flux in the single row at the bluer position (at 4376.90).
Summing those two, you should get 1.86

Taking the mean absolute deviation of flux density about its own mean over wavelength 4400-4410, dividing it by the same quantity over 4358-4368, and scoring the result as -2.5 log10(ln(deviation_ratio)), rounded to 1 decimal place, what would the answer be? 1.5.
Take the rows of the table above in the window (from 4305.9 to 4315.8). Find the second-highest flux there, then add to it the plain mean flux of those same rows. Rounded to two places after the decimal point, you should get 1.44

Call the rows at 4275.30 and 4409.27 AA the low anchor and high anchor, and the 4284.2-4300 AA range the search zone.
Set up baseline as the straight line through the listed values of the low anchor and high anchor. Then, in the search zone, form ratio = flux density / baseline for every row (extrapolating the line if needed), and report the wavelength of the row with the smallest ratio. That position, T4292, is 4298.99 AA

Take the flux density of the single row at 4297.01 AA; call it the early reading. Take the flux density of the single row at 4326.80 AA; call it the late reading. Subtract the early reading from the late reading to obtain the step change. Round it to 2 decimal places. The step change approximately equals 0.19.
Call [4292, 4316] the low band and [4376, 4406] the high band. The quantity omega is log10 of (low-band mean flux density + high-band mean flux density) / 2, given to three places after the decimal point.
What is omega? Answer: -0.111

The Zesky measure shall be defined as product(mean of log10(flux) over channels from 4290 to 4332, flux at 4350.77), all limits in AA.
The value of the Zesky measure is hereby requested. -0.11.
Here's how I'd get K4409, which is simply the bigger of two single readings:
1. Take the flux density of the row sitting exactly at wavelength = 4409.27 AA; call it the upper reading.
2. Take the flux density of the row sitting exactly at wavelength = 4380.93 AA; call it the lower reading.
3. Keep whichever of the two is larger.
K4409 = 0.902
